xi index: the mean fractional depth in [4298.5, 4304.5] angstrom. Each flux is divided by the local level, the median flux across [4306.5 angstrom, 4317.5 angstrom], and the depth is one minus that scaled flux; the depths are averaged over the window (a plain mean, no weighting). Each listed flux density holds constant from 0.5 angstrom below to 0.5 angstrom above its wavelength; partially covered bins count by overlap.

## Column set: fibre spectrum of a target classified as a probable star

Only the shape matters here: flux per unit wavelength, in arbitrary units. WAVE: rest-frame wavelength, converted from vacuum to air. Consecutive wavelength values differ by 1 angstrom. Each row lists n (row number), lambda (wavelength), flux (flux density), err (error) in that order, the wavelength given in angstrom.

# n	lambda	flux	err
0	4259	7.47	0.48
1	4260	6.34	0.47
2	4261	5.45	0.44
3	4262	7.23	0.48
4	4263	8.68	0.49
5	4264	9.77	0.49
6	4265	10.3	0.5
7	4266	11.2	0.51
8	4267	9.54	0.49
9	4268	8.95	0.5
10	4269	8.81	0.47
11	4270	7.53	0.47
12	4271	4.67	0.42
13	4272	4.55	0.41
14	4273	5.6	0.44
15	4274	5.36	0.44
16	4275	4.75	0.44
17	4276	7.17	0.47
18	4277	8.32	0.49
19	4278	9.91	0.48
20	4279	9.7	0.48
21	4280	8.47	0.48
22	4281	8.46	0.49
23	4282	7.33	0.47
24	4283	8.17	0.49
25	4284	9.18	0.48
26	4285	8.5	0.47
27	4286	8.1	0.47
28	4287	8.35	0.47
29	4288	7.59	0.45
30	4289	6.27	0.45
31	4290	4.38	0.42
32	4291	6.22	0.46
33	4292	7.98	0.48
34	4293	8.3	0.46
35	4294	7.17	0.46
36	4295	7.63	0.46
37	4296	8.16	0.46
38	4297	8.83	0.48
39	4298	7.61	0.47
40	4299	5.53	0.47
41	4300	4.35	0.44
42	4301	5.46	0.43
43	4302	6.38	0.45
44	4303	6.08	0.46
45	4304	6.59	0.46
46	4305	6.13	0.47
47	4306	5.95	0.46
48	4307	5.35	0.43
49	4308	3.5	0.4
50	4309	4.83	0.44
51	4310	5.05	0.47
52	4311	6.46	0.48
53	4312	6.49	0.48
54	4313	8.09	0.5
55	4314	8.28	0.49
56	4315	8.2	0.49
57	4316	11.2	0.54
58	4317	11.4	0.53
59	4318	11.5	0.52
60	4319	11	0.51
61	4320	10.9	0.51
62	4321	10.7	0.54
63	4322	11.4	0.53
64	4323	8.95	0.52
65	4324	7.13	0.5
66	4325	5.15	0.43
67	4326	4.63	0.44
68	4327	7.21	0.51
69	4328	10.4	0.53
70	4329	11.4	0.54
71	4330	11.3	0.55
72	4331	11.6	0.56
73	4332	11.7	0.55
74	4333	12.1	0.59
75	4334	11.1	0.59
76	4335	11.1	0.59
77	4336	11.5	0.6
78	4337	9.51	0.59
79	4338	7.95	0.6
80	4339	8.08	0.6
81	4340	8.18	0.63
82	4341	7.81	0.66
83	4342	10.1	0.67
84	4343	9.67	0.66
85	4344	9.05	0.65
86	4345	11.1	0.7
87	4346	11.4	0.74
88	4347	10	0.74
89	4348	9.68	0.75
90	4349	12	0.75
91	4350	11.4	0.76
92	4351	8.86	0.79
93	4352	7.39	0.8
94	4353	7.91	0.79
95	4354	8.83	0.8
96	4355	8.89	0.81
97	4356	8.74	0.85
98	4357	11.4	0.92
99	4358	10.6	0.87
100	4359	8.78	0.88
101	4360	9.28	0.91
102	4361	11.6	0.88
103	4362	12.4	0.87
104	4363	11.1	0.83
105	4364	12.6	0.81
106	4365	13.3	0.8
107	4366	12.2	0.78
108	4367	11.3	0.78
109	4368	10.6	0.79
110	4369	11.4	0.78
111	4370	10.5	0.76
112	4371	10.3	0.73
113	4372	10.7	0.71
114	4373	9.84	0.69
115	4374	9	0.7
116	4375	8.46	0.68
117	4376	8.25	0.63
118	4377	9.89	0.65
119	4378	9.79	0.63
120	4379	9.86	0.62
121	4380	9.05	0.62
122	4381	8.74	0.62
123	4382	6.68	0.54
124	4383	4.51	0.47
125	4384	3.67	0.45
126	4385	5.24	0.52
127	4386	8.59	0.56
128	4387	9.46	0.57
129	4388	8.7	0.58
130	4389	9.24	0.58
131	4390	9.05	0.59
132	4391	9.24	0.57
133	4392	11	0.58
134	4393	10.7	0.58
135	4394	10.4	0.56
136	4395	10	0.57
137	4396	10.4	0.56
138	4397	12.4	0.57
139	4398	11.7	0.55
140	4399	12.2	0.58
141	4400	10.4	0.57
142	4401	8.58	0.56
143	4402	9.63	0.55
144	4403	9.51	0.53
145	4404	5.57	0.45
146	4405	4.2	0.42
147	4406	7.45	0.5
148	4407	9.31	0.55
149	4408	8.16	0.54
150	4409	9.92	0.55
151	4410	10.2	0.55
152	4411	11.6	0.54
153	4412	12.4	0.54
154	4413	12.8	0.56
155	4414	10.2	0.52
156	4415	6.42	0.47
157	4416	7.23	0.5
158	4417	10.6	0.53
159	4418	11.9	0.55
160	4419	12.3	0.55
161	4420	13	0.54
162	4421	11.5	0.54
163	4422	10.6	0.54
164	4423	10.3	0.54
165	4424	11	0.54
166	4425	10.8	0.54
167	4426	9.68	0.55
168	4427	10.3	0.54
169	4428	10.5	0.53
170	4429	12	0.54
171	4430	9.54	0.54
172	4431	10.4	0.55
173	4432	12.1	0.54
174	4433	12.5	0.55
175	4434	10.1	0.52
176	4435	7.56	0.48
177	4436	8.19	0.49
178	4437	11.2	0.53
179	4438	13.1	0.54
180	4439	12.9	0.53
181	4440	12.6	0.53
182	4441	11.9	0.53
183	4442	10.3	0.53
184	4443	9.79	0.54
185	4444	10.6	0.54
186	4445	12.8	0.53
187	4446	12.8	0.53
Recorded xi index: 0.1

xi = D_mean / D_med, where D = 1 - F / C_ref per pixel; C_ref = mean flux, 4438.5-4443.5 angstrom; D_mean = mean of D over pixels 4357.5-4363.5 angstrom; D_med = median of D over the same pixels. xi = 1.34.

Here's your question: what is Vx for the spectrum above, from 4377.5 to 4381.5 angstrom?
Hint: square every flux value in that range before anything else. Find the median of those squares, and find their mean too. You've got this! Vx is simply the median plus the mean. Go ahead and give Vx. 177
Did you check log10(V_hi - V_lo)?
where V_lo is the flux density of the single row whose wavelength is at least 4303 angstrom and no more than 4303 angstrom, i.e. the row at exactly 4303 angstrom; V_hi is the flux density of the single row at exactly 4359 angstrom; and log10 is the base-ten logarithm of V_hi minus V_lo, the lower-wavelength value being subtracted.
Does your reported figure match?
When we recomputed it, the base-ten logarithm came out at 0.4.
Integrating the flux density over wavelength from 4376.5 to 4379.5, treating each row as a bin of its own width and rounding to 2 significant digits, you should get 30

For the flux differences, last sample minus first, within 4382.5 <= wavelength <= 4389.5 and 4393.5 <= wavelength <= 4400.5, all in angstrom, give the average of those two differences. 2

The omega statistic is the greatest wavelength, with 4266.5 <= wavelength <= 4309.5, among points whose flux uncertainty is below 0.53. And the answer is 4309 angstrom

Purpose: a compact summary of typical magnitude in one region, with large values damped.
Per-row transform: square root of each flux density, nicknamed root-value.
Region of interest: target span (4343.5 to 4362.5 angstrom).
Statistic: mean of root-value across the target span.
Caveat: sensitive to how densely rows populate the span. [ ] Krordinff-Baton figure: 3.15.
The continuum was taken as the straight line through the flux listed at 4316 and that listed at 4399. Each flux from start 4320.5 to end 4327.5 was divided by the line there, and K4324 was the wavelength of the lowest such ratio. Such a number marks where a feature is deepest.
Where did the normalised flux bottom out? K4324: 4326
